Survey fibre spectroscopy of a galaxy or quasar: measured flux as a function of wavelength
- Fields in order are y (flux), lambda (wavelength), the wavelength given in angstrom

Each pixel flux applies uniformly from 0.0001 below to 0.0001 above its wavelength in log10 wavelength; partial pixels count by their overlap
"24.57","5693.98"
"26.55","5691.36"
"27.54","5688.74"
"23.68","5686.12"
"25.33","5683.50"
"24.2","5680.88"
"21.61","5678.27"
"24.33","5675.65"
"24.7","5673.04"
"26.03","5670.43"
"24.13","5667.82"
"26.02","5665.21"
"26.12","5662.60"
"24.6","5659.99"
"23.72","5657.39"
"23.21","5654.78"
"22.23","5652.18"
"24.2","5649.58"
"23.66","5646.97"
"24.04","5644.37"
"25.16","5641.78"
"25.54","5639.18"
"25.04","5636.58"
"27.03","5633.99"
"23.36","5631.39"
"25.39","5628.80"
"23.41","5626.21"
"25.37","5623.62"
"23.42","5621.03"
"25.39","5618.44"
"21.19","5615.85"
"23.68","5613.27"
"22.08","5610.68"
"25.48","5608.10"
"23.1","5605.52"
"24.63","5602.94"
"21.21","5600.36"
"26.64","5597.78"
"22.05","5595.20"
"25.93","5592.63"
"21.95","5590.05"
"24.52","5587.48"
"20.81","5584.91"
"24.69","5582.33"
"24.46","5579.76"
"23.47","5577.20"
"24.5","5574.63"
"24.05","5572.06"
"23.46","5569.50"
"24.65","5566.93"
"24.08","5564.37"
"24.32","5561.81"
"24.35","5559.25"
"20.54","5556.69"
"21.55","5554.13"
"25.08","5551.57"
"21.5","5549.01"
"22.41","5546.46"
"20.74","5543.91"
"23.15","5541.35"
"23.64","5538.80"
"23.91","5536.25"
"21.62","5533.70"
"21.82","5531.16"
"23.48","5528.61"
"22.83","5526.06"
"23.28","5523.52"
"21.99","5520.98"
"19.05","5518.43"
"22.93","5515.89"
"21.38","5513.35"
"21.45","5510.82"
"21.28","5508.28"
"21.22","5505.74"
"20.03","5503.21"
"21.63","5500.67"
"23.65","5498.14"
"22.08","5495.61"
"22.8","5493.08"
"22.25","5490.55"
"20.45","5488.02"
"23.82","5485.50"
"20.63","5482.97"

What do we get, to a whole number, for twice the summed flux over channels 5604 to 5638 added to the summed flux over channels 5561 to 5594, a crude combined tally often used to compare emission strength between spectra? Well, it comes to 939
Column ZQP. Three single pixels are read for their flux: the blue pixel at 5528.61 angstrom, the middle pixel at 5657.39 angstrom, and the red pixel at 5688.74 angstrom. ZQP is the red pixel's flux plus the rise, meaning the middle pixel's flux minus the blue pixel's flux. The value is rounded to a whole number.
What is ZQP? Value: 28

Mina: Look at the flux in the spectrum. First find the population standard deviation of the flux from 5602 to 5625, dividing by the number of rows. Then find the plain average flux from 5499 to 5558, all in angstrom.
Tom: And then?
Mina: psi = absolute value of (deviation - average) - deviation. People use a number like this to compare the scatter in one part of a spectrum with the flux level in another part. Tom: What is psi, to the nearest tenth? 19.1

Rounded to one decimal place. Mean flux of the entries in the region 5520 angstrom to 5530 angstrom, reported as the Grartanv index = 22.9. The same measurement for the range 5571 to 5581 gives 24.1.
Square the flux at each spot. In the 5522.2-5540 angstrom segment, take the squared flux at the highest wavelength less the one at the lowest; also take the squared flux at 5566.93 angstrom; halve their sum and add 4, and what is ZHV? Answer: 316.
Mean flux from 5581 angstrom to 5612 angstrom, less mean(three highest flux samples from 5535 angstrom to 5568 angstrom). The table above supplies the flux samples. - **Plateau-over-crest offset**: -1.1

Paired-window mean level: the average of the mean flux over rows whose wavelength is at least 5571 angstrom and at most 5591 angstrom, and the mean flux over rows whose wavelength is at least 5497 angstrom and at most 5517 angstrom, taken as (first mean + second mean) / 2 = 22.6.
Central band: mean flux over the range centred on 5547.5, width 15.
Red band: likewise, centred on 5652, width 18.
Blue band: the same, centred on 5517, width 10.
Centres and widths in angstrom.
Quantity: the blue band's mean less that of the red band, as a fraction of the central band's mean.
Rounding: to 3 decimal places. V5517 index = -0.104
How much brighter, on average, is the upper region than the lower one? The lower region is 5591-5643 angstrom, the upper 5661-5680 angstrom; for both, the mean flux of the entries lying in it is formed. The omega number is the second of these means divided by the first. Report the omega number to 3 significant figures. 1.02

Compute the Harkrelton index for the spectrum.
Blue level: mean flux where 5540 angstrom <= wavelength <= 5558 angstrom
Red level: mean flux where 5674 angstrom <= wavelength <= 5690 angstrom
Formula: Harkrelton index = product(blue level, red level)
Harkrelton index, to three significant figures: 541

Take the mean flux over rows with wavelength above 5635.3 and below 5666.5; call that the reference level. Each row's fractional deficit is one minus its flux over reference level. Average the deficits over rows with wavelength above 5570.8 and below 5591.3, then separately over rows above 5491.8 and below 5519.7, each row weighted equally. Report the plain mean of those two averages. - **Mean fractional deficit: 0.077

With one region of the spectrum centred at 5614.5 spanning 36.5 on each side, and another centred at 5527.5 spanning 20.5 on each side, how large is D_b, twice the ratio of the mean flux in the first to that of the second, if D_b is 2.17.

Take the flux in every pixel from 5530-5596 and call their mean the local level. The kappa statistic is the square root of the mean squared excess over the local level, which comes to 1.5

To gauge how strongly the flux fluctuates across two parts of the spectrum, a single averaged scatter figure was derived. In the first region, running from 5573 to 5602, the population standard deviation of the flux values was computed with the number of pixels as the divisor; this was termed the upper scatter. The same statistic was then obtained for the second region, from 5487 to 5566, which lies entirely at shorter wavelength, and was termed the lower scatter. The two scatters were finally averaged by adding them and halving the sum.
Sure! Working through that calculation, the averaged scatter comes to 1.61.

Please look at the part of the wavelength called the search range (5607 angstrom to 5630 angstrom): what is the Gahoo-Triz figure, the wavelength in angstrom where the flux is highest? 5608.10 angstrom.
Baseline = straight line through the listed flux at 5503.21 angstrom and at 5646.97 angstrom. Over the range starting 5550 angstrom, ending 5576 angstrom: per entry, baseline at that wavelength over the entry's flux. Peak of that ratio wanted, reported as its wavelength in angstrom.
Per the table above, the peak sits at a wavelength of 5556.69 angstrom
